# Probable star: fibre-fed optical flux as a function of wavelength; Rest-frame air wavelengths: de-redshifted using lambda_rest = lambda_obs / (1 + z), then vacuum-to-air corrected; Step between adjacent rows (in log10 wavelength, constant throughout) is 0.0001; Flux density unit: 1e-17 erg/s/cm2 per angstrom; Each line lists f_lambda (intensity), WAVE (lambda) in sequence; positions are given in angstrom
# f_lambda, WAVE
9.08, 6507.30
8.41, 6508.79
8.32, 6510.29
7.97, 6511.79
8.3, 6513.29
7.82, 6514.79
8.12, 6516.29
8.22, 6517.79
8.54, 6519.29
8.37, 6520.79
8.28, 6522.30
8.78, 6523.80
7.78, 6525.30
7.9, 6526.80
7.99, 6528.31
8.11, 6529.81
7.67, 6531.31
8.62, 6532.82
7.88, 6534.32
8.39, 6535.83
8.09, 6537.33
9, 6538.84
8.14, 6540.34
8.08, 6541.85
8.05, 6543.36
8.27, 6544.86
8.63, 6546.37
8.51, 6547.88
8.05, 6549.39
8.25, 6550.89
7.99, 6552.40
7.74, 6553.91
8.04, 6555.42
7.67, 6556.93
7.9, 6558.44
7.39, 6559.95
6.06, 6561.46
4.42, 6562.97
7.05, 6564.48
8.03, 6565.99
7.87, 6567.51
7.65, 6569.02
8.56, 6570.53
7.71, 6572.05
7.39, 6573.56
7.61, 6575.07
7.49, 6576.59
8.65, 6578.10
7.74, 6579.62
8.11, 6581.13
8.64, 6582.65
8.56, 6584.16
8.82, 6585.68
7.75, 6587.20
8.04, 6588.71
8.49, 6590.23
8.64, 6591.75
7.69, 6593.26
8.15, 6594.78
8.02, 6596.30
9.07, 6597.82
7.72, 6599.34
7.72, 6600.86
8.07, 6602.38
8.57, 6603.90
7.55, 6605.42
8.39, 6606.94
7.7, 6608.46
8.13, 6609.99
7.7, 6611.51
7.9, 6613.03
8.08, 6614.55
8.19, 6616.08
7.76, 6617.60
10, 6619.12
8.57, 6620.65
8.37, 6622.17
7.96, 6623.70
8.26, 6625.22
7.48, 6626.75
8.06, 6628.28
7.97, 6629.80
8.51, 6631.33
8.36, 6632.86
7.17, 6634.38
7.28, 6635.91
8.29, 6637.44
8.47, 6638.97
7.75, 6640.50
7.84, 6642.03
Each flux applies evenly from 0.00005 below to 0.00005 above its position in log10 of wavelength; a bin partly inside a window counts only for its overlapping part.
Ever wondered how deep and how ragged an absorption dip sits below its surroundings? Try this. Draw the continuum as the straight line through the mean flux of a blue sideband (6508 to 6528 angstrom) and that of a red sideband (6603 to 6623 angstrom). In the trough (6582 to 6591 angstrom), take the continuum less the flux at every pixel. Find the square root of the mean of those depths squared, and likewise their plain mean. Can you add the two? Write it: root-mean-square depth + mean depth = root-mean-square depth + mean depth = 0.24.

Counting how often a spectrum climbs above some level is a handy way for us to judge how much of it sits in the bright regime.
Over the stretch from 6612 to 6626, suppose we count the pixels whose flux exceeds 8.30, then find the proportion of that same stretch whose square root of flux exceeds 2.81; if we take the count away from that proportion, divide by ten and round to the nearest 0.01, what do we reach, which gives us -0.21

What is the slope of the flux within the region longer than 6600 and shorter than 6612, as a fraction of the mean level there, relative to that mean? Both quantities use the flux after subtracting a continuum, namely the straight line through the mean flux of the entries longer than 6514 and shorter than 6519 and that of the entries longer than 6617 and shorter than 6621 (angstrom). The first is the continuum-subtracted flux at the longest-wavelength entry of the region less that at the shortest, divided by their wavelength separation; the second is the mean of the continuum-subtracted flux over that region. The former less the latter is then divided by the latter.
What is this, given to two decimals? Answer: -0.99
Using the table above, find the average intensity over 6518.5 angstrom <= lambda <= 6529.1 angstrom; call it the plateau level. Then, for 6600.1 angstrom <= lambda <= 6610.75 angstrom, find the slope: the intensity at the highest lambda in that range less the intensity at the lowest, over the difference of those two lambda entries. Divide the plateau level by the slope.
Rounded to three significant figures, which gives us 183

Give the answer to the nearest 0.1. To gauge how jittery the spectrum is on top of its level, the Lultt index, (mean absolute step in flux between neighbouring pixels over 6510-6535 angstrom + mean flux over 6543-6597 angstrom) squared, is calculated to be 68.2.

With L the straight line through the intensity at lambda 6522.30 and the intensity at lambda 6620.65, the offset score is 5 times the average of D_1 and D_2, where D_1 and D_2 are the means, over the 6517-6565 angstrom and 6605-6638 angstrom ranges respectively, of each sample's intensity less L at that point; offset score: -2.2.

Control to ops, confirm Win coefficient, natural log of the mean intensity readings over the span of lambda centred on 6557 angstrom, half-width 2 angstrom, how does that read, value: 2.06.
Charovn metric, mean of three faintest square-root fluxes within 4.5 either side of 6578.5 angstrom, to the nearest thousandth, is 2.759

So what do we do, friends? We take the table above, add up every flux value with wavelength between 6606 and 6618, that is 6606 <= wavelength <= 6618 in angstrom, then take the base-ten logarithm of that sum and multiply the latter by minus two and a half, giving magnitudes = -4.51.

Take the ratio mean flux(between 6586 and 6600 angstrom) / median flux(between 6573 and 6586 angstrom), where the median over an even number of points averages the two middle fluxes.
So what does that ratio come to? 1.01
